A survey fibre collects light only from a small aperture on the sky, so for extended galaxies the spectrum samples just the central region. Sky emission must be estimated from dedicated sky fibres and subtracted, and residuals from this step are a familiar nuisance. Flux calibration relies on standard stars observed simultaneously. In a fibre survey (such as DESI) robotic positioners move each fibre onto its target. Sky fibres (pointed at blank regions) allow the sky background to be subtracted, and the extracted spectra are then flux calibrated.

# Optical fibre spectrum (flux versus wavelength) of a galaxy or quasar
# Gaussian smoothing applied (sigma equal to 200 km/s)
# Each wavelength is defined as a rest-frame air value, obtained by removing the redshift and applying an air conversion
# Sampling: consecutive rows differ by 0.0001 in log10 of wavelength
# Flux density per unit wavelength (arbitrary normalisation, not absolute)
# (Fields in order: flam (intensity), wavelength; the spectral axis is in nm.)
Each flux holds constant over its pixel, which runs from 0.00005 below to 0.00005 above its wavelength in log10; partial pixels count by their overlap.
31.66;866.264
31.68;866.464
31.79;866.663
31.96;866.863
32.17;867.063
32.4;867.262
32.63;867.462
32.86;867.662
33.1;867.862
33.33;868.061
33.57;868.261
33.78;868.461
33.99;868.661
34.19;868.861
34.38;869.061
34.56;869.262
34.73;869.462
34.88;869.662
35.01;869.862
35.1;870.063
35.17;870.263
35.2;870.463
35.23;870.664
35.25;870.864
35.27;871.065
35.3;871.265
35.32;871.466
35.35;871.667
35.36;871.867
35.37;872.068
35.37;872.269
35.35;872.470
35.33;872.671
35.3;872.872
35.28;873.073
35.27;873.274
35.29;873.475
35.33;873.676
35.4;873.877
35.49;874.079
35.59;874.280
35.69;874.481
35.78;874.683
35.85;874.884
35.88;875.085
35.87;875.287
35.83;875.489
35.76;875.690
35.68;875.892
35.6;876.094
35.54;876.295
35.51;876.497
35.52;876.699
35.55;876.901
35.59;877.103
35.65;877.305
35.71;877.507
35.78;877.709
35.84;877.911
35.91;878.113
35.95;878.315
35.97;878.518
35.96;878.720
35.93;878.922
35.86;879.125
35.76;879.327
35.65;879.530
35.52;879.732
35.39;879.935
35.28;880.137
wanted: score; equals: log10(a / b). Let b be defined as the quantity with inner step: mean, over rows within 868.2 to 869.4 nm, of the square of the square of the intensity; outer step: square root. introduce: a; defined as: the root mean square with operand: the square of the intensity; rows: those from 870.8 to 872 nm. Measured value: 0.03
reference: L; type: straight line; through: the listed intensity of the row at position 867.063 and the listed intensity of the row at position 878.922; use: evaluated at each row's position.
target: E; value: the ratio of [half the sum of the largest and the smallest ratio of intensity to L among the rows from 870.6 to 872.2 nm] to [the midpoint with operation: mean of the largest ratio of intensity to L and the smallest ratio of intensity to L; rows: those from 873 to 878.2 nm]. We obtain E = 1.03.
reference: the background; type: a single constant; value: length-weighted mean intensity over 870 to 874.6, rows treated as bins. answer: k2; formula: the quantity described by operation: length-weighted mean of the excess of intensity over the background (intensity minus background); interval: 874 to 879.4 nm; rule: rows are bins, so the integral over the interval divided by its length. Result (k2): 0.4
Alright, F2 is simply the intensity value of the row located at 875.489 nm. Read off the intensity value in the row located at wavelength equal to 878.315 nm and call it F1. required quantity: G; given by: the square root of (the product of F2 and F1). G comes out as 35.9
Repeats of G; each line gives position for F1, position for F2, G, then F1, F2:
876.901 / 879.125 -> 35.7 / 35.55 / 35.86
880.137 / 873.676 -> 35.3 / 35.28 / 35.33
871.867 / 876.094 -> 35.5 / 35.36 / 35.6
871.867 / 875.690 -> 35.6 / 35.36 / 35.76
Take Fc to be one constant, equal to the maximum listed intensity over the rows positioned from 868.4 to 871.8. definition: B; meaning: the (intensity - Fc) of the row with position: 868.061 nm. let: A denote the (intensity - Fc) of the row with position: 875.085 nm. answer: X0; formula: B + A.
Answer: -1.5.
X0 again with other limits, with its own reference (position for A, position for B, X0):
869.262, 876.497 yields -0.6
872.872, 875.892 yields 0.3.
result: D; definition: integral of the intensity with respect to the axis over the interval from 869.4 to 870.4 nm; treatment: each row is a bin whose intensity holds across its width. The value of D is 35.0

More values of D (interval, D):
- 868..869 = 33.8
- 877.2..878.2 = 35.8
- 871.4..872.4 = 35.4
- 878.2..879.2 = 35.9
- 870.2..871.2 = 35.2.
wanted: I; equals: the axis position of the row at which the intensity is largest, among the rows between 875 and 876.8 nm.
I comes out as 875.085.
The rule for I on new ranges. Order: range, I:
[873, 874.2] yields 874.079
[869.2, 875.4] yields 875.085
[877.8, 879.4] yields 878.518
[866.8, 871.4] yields 871.265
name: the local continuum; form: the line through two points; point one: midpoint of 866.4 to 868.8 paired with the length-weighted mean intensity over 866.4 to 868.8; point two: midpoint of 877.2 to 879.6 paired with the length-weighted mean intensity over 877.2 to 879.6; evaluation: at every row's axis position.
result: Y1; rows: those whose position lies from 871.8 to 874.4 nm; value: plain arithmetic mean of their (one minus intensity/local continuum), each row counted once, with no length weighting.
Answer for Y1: -0.030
